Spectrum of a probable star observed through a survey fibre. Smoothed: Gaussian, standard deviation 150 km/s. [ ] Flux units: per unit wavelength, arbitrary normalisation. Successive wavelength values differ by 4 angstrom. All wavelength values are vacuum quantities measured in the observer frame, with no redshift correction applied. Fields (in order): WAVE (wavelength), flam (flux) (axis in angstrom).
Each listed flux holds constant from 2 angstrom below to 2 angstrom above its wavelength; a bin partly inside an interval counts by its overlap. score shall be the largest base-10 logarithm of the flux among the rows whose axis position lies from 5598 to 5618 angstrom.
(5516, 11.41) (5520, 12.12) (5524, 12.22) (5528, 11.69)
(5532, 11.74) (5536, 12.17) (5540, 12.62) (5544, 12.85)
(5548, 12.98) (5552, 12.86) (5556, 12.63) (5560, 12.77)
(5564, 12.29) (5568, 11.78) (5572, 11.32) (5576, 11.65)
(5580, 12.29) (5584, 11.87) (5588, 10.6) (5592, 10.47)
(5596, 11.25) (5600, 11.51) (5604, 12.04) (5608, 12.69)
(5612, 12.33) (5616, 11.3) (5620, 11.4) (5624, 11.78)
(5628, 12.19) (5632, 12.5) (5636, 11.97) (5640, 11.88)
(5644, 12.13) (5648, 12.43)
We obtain 1.103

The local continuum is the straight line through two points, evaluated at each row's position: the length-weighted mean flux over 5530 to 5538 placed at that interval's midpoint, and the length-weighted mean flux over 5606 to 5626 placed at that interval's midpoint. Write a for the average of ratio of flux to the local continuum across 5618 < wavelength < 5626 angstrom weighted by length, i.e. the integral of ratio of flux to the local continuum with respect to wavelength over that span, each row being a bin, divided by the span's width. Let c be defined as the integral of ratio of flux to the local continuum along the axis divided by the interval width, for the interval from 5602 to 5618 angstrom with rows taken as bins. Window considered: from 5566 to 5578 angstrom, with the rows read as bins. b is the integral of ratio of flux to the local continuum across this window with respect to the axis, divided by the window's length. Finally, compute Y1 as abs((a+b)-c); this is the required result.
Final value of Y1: 0.93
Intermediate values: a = 0.97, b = 0.97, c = 1.02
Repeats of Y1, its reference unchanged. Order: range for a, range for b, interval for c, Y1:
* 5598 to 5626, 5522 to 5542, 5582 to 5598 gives 1.08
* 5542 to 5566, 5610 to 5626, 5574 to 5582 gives 1.05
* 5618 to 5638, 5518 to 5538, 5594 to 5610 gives 1.01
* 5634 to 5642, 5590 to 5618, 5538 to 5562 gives 0.91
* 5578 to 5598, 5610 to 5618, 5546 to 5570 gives 0.89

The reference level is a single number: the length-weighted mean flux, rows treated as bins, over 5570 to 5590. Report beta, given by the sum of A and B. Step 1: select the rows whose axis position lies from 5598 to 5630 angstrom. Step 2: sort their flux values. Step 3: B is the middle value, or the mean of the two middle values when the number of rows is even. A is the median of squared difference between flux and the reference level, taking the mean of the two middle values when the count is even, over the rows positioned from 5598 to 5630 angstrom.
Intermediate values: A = 0.2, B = 11.9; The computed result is 12.1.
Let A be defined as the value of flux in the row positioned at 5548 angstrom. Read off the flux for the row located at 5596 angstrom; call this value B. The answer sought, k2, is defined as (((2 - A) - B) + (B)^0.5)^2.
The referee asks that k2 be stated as 356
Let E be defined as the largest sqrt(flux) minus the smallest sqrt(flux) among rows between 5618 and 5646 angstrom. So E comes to 0.16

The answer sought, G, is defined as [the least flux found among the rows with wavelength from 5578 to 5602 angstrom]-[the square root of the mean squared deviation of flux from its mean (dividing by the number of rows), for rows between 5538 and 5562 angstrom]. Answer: 10.3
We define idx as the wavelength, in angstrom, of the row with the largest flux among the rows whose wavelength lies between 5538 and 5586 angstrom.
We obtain 5548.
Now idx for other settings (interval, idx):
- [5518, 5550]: 5548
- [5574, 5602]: 5580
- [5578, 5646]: 5608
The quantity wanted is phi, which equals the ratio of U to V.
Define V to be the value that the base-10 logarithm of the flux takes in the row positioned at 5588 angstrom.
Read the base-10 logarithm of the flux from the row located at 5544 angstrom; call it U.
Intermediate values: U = 1.11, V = 1.03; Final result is 1.082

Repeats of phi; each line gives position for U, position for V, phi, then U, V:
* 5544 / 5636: 1.029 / 1.11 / 1.08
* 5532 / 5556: 0.971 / 1.07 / 1.10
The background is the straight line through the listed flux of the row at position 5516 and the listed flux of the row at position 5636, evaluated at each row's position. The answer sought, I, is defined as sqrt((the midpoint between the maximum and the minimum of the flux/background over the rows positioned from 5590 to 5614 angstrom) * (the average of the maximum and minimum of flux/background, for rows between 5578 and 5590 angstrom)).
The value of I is 0.98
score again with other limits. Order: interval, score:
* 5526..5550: 1.113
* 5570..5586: 1.090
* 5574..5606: 1.090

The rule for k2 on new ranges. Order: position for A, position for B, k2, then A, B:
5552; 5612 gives 387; 12.86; 12.33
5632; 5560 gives 388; 12.5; 12.77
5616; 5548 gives 349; 11.3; 12.98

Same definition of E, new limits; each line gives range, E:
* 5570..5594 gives 0.27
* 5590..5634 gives 0.33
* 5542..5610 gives 0.37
